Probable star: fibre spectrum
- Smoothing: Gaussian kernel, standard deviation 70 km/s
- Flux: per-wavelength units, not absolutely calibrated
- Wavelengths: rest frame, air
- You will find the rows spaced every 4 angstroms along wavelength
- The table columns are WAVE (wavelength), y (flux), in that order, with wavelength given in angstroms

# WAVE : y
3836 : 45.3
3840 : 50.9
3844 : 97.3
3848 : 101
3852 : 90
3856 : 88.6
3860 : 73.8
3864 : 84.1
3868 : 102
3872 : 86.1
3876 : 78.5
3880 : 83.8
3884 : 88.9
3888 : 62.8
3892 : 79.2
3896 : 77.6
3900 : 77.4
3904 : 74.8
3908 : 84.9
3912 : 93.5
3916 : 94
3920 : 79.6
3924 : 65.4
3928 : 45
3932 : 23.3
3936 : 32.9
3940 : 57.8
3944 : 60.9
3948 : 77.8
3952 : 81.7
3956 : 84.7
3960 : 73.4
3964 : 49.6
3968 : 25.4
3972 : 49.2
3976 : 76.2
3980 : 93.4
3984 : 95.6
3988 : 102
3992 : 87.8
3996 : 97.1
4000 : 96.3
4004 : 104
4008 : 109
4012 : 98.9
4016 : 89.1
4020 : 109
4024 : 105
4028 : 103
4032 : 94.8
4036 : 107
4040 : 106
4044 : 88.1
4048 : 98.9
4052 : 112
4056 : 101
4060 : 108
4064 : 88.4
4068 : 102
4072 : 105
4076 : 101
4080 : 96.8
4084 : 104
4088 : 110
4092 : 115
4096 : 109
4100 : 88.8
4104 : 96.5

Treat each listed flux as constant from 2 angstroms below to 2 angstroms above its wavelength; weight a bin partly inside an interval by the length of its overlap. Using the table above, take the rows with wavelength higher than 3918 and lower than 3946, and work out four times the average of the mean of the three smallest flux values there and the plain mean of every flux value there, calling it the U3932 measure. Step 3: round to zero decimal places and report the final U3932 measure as 172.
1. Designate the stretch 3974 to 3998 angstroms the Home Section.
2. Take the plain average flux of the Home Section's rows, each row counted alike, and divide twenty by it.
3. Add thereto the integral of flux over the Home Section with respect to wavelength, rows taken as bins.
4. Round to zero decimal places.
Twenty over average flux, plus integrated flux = 2209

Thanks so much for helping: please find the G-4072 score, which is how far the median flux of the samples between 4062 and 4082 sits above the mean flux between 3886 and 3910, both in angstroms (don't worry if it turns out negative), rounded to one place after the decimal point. 24.9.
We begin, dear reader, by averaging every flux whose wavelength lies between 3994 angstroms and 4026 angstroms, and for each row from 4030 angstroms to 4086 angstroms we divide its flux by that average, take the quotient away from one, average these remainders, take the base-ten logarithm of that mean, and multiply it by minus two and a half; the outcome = 7.3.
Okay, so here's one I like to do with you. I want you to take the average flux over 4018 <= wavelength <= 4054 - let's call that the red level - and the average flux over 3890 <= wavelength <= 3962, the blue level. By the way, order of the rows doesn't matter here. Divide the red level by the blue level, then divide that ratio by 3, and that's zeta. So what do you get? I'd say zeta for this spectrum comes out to 0.49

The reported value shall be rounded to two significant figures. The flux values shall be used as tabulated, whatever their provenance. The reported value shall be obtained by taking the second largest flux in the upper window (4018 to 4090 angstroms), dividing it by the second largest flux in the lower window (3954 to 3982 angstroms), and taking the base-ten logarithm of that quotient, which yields 0.11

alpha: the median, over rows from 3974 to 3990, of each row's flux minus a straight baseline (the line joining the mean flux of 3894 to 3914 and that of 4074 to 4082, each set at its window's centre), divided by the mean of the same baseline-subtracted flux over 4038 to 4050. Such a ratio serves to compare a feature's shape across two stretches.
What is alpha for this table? 2.4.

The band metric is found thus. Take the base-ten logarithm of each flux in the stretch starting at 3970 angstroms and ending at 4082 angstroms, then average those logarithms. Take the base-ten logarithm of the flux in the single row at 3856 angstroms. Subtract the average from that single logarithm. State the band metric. -0.04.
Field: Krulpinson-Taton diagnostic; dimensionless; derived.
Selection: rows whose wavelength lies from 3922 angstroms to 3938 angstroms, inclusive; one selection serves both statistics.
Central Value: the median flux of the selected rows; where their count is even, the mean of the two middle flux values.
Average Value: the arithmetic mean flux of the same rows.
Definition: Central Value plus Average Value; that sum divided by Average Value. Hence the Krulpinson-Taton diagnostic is 1.94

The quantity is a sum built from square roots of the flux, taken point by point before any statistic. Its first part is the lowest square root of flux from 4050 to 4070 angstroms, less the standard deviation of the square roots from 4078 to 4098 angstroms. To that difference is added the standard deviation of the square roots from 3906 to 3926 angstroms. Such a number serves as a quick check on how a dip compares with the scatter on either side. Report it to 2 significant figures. 9.7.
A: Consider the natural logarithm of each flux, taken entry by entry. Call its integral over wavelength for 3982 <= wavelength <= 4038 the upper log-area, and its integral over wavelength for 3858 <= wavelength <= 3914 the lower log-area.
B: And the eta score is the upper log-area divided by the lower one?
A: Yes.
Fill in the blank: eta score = 1.05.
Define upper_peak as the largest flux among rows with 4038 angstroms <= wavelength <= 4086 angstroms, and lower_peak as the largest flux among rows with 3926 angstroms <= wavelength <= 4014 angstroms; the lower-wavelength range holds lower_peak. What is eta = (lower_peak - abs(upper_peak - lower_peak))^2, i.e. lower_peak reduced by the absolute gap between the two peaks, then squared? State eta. 11236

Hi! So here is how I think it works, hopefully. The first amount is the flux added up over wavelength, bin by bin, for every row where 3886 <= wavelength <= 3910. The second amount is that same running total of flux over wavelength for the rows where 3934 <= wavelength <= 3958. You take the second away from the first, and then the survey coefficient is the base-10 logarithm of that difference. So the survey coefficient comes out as 2.4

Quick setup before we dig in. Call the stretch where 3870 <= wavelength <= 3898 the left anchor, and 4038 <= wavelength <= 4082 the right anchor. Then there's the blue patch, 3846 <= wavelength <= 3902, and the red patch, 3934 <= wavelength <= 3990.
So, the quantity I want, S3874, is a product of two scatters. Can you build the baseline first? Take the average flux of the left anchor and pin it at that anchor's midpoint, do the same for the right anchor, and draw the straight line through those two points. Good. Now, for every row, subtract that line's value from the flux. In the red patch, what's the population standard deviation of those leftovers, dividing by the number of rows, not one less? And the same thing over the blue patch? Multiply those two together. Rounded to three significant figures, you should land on 242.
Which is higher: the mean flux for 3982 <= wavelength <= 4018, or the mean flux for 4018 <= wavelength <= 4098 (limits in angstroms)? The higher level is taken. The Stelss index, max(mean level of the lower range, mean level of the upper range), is 103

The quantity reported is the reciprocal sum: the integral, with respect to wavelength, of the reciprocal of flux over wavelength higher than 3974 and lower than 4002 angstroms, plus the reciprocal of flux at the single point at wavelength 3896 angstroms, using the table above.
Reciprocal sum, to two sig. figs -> 0.32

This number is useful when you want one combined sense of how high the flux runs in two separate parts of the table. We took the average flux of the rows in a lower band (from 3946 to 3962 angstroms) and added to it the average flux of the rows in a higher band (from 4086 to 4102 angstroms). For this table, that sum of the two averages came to 185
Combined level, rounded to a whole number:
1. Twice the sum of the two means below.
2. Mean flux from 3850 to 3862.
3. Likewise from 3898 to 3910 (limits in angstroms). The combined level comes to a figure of 326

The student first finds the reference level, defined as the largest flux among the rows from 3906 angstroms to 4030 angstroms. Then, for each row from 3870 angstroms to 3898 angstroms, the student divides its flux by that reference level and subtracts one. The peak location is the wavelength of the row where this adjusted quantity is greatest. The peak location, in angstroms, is 3884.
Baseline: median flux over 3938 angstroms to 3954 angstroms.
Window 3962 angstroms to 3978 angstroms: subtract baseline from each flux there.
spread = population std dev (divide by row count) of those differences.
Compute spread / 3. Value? 6.0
